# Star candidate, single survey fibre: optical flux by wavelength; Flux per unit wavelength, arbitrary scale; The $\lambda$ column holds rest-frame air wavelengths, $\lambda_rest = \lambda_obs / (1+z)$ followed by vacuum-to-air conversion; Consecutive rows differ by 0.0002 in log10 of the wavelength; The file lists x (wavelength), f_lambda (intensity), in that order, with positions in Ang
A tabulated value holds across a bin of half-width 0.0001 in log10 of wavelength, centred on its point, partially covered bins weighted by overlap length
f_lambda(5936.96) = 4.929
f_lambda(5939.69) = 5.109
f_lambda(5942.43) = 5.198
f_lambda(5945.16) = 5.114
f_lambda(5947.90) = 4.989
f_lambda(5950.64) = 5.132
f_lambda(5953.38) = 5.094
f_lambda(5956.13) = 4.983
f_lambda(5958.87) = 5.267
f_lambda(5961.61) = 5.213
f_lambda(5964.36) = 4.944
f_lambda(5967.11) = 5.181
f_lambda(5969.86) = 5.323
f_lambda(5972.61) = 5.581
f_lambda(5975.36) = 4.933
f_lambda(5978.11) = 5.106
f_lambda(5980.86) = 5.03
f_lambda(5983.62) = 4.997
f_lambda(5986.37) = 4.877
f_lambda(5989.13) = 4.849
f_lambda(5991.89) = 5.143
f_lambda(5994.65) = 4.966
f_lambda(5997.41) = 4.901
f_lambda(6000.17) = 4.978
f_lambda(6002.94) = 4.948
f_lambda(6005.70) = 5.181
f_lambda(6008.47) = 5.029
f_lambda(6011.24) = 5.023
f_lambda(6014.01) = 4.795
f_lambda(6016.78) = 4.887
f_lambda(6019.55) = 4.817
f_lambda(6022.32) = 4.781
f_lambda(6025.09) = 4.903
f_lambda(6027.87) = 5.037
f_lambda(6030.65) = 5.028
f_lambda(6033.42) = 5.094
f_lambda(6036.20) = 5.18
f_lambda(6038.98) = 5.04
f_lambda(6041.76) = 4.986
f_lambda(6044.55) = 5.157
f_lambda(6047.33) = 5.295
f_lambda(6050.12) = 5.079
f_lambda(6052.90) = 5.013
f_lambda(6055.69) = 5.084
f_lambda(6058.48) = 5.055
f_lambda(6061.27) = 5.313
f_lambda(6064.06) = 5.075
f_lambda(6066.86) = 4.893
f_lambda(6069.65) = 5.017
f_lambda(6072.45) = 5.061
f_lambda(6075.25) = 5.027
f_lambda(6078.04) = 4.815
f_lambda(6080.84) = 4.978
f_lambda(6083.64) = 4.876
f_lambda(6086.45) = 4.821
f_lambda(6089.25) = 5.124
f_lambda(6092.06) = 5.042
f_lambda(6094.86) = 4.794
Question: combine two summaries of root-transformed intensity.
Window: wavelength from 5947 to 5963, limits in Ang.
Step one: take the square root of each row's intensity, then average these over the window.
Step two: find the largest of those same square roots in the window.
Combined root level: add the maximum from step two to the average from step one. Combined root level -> 4.56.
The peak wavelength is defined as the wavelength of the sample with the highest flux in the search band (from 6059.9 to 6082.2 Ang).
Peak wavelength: 6061.27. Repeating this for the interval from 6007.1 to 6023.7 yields 6008.47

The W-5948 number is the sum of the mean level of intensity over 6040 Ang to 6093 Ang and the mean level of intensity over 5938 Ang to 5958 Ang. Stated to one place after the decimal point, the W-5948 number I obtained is 10.1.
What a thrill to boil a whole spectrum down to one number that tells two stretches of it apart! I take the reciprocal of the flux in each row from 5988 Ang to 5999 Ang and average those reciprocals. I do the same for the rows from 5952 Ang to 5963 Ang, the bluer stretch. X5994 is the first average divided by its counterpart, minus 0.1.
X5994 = 0.935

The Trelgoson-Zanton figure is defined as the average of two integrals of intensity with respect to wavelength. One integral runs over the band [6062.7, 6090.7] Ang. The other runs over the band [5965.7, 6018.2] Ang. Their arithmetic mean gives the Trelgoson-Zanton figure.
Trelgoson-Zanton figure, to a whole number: 202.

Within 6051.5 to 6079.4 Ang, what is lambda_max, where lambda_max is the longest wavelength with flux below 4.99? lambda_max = 6078.04 Ang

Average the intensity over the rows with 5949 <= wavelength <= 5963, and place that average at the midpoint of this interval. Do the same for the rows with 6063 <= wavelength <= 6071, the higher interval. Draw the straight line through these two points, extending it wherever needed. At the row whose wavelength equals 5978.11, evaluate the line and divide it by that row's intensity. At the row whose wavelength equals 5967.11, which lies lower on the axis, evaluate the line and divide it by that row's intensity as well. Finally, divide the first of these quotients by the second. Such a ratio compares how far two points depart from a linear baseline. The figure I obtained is 1.01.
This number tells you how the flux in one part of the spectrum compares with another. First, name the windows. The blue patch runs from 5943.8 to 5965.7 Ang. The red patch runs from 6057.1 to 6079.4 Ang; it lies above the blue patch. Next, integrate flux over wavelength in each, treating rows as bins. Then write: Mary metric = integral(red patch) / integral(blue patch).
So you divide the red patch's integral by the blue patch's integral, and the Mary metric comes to 1.007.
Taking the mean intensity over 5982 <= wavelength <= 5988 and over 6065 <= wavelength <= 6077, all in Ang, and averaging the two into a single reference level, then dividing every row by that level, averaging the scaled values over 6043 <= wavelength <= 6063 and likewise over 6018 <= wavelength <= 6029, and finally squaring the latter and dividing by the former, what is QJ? 0.93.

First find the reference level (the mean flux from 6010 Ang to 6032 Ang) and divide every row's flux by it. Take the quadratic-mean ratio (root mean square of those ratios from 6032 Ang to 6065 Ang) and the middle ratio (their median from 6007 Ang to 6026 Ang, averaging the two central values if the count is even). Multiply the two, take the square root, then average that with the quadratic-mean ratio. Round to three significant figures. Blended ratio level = 1.03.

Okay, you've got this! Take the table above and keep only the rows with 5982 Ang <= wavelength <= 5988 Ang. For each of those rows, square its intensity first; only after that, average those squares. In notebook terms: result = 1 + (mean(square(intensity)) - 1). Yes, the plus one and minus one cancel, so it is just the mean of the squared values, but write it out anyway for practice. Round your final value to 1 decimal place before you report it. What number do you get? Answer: 24.4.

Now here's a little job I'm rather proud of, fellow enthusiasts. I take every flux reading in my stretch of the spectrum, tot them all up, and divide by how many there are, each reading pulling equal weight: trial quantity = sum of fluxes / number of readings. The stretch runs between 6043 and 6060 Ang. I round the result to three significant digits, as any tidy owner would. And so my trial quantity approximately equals 5.11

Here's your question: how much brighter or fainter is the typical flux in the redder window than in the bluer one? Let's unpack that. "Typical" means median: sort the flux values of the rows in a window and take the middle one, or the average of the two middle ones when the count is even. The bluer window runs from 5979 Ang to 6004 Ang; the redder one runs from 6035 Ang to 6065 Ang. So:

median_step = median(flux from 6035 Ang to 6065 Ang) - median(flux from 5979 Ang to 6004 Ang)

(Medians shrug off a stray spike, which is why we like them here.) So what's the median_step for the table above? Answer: 0.11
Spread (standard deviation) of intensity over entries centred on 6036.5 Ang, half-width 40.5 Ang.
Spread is 0.13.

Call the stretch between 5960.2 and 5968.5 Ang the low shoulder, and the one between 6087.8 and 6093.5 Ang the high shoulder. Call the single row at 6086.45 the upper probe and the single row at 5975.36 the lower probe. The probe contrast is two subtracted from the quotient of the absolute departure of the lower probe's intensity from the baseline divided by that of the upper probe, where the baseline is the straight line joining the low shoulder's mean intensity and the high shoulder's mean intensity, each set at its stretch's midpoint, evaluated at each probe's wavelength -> -1.3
